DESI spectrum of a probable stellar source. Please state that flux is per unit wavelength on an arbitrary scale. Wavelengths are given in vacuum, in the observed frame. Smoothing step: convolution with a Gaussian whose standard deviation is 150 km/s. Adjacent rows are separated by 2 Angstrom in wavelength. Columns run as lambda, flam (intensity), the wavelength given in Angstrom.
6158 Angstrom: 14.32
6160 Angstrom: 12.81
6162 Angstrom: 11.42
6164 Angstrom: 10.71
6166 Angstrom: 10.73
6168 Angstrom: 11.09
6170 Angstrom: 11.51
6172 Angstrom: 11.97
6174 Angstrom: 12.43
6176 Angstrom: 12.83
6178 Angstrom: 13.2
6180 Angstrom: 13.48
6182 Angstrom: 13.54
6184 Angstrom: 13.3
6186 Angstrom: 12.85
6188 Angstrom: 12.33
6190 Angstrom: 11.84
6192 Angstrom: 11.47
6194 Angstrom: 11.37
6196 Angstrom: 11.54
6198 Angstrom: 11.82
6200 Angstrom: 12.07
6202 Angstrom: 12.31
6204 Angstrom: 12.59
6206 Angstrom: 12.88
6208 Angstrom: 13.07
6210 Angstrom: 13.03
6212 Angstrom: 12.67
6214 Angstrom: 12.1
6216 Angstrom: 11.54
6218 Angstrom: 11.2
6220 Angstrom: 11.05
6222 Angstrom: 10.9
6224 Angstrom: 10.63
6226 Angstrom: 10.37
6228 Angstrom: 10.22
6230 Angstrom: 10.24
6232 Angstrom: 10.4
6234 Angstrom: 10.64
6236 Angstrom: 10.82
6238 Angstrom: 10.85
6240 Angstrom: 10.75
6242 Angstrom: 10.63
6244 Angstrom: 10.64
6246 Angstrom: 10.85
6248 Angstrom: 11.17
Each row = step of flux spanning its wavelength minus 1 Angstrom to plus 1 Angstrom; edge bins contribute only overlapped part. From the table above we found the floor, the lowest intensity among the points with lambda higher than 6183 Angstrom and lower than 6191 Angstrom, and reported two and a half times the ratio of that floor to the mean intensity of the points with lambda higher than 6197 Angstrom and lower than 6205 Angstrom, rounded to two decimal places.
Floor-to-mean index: 2.43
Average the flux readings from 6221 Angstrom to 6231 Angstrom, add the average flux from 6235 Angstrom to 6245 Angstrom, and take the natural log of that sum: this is 3.05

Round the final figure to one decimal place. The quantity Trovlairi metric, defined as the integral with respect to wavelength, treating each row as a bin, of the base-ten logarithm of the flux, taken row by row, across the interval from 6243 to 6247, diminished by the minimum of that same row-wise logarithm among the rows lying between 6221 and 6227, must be 3.1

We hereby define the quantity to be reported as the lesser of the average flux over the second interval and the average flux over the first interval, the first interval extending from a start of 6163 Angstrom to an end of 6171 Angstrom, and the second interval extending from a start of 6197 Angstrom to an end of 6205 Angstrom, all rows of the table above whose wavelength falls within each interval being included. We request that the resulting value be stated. 11.0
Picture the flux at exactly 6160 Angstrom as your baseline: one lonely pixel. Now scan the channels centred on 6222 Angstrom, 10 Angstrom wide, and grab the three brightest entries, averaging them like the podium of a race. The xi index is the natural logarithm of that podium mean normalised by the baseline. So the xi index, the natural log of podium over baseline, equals -0.15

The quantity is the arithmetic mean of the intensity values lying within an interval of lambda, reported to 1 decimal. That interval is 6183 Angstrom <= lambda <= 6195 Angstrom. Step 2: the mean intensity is 12.2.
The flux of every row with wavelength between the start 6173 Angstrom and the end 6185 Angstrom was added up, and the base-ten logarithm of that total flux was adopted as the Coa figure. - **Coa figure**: 1.90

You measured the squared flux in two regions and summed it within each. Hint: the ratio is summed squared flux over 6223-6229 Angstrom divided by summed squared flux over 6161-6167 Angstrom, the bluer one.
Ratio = 0.90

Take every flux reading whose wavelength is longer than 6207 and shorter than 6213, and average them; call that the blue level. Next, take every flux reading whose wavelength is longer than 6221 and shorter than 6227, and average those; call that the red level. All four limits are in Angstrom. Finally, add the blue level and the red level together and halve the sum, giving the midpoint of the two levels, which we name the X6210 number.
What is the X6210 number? 11.8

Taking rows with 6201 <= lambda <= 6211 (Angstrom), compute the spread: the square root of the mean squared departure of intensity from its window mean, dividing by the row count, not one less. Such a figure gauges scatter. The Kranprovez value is 0.29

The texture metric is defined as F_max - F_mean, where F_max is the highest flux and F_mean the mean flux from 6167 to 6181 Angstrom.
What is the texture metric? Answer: 1.12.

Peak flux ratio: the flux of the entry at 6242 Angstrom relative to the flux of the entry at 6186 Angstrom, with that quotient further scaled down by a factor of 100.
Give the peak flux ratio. 0.0083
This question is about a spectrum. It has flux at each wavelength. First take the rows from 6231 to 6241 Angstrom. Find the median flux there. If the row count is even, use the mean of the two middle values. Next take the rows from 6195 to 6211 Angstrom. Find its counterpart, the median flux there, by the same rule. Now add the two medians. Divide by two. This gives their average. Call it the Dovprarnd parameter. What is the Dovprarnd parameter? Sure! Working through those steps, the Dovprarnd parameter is 11.6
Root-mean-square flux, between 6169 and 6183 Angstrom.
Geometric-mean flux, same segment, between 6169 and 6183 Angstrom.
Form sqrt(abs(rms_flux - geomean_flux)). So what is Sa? 0.202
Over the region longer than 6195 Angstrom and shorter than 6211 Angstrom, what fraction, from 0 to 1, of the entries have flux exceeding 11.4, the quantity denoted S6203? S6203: 1.00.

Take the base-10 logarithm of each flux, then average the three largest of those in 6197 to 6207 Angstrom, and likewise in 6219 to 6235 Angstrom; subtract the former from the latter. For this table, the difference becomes -0.064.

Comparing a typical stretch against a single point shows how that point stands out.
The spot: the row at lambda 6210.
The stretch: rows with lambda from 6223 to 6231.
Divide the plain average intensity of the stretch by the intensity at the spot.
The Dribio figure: 0.80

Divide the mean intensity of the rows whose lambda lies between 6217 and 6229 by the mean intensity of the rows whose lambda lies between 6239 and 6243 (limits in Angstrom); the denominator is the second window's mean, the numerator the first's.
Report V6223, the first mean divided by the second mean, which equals 1.00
